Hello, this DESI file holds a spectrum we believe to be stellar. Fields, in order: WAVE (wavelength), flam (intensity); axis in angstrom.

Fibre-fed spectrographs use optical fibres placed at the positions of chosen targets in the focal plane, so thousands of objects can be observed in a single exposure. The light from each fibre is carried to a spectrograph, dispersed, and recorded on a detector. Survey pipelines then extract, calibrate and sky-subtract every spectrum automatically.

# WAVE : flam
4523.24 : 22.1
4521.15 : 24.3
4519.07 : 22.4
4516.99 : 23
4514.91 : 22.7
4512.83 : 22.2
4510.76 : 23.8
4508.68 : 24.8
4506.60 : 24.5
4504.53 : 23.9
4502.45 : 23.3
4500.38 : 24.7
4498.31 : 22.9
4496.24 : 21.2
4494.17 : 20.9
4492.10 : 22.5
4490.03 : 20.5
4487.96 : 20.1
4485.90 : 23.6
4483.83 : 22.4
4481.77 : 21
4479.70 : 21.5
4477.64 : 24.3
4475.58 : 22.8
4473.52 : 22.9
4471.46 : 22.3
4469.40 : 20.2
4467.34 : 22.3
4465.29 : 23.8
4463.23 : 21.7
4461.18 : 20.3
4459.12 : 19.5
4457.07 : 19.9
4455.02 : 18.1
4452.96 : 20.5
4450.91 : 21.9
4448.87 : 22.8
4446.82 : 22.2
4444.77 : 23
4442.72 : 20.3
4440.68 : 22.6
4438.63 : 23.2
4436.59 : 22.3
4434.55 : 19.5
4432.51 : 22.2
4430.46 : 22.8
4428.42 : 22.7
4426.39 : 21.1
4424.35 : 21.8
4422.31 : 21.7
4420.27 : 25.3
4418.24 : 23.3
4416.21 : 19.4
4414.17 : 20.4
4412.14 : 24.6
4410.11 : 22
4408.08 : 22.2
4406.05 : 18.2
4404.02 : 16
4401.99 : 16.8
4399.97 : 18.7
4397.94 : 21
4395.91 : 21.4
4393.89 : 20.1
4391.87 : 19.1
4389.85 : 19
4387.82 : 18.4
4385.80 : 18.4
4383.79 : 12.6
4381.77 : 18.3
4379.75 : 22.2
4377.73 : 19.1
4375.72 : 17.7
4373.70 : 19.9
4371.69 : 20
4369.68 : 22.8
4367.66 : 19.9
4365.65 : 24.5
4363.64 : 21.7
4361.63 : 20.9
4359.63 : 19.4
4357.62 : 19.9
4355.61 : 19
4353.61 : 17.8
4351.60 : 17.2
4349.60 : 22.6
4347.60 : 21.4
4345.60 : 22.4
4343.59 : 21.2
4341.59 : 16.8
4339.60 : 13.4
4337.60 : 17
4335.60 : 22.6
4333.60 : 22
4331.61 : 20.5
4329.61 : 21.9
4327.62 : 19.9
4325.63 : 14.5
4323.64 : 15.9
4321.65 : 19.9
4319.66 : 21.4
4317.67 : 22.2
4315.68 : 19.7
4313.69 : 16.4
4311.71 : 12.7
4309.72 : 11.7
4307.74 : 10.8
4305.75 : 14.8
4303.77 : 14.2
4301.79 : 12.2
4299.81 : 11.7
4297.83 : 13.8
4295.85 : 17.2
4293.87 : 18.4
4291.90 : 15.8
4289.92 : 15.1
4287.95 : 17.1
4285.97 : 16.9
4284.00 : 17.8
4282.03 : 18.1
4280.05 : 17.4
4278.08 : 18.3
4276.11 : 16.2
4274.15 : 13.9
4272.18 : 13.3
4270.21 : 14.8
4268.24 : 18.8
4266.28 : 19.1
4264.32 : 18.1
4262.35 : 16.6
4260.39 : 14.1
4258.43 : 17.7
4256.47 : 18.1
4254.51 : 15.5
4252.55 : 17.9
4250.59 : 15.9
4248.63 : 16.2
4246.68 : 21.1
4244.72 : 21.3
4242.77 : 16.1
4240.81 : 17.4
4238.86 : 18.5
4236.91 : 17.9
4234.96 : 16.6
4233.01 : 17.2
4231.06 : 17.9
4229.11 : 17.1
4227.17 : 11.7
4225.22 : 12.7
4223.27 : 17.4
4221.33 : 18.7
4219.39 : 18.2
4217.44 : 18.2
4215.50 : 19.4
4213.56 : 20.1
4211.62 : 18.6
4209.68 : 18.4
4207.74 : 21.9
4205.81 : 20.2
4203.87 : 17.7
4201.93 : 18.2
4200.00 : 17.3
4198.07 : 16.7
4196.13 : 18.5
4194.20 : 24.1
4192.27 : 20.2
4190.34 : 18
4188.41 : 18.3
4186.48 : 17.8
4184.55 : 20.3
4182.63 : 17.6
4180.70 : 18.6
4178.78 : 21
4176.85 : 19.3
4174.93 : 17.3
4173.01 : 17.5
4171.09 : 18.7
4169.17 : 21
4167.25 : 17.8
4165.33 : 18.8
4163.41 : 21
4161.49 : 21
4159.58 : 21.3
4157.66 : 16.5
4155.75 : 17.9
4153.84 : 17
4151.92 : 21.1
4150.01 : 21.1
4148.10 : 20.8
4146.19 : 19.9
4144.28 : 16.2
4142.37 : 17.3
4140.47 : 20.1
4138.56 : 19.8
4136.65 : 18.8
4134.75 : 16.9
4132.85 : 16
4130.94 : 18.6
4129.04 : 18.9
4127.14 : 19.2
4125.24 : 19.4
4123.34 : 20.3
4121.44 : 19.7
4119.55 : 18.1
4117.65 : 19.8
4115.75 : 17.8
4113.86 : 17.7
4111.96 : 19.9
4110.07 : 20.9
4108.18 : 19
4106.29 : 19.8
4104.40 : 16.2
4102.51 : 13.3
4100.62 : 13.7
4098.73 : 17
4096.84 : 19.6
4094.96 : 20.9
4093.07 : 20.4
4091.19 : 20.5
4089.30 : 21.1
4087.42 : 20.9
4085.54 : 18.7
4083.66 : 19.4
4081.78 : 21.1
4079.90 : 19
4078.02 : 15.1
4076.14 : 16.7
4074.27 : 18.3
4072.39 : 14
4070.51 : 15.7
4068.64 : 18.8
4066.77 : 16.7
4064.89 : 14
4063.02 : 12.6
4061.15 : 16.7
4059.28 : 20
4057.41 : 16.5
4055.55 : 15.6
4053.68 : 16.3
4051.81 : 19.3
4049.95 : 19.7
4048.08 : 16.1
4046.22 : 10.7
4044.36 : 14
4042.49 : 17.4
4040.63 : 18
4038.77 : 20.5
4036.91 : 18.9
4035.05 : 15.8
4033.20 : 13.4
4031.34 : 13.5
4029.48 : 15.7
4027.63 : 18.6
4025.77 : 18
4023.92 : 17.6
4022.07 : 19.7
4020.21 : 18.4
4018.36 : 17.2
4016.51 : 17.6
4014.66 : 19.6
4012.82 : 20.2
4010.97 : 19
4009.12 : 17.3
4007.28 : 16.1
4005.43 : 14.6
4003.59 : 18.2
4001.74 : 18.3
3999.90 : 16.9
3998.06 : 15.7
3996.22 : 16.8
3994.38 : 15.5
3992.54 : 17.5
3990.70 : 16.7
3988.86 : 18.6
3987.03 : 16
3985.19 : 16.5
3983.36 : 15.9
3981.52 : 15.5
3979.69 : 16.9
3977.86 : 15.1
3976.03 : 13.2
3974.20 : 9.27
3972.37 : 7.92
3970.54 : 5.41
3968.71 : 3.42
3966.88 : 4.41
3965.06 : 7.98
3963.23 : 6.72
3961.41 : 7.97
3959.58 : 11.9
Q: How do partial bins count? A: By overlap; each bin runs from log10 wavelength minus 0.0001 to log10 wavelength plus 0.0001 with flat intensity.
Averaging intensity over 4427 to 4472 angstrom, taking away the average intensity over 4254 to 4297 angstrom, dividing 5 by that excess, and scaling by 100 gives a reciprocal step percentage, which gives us 104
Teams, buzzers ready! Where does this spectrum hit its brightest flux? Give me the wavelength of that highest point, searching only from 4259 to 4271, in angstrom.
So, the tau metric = 4266.28 angstrom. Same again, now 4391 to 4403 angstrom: 4395.91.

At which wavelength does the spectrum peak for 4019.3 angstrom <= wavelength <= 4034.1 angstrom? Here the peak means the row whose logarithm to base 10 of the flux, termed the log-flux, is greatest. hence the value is 4022.07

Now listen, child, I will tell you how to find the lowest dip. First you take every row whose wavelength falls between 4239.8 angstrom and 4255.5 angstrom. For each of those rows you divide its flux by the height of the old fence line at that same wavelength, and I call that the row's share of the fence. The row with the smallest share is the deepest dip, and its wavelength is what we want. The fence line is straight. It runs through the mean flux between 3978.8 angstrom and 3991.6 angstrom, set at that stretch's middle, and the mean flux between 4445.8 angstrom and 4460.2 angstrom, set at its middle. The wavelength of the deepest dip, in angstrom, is 4254.51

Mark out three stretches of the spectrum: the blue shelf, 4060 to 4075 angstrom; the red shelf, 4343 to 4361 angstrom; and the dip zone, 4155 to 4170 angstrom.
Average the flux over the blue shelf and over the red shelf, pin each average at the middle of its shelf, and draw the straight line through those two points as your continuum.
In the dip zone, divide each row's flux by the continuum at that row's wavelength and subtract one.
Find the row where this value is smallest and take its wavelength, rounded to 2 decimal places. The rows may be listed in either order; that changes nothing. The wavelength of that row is 4157.66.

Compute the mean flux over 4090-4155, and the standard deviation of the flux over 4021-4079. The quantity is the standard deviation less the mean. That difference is -16.3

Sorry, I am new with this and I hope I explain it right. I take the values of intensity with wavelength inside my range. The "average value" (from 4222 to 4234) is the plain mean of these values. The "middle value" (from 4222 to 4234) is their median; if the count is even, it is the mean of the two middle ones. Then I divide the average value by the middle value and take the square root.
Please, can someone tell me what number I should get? 0.96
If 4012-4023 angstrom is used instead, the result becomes 0.99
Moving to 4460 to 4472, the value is 0.99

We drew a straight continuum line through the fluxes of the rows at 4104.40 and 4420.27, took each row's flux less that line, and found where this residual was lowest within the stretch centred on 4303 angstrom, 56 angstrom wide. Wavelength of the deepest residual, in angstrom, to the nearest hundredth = 4307.74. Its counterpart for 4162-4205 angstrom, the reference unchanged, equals 4198.07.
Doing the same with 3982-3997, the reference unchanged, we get 3994.38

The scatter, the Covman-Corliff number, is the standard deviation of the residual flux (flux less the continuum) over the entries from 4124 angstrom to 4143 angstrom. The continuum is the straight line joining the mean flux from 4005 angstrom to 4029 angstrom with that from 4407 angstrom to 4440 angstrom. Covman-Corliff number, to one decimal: 1.3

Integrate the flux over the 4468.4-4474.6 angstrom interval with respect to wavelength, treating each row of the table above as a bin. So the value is 135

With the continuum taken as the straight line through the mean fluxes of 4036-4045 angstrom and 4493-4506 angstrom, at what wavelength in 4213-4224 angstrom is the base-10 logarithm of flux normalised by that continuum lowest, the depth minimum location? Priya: 4223.27 angstrom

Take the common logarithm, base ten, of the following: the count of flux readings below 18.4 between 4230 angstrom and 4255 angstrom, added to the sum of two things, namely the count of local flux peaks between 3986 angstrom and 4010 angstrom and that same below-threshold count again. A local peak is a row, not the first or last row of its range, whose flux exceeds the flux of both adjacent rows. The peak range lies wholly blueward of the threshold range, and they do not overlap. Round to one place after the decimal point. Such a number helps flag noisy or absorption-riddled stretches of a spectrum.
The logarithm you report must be 1.4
